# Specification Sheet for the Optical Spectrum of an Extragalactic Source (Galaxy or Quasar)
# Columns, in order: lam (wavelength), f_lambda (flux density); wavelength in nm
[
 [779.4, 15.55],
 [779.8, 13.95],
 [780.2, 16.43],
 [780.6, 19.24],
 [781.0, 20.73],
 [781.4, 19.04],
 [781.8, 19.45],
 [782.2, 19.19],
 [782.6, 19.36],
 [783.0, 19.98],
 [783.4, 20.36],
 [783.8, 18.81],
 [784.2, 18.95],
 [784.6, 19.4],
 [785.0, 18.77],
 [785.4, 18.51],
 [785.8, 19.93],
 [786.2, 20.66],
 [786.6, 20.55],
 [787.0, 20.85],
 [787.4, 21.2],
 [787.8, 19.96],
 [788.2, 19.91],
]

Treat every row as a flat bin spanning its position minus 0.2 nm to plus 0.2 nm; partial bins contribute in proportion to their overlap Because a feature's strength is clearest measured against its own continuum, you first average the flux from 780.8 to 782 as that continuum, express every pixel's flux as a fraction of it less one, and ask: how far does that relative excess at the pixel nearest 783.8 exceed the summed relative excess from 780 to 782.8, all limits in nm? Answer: 0.19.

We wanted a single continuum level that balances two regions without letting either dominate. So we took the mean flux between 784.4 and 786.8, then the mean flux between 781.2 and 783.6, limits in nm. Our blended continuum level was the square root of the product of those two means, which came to 19.6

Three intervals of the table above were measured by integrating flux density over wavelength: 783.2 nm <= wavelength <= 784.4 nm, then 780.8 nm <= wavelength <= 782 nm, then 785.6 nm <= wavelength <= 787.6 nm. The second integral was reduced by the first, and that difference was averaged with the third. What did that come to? 21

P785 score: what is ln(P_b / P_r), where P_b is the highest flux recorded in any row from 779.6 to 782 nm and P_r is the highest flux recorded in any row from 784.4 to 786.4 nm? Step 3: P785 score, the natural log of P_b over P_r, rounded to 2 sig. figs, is 0.0034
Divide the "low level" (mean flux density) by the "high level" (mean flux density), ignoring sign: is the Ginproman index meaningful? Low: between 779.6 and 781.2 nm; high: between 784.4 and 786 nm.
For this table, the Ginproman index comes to 0.92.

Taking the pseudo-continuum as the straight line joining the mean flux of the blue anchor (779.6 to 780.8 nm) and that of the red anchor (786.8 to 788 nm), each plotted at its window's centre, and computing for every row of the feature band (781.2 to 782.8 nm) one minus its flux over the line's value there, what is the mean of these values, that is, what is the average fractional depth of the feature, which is -0.096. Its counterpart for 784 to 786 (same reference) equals 0.009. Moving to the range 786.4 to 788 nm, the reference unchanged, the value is -0.004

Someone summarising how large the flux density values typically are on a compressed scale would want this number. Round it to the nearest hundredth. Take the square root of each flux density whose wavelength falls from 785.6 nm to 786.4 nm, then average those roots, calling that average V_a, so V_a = 4.50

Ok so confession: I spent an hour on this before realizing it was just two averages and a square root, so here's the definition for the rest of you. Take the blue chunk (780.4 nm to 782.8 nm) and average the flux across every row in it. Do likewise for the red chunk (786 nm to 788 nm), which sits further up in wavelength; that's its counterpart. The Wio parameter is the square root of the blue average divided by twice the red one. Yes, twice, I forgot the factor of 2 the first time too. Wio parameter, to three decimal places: 0.687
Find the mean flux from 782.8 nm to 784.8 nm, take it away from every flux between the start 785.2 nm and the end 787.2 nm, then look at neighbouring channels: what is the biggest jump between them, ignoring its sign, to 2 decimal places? 1.42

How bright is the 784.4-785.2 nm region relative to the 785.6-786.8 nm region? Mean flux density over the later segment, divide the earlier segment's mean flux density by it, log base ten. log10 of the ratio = -0.029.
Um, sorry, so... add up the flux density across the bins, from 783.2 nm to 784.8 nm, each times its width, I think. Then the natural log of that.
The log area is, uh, 3.434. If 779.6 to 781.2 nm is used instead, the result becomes 3.337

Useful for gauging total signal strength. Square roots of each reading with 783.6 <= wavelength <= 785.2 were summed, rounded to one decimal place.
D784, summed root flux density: 17.4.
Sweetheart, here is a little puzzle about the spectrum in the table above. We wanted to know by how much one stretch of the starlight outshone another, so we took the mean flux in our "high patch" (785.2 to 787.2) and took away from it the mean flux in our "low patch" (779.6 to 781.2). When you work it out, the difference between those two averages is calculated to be 2.5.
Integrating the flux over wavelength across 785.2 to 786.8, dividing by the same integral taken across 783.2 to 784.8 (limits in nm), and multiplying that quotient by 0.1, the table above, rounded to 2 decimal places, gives 0.10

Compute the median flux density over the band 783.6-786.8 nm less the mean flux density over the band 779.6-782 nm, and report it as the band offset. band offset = 1.0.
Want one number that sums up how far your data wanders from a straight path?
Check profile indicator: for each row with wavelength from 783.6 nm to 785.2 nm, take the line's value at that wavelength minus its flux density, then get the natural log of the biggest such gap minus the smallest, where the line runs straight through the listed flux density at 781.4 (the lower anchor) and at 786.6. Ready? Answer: -0.3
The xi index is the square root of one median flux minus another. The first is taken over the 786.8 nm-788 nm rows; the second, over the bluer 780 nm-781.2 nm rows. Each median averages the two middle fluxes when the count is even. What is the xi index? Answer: 1.27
